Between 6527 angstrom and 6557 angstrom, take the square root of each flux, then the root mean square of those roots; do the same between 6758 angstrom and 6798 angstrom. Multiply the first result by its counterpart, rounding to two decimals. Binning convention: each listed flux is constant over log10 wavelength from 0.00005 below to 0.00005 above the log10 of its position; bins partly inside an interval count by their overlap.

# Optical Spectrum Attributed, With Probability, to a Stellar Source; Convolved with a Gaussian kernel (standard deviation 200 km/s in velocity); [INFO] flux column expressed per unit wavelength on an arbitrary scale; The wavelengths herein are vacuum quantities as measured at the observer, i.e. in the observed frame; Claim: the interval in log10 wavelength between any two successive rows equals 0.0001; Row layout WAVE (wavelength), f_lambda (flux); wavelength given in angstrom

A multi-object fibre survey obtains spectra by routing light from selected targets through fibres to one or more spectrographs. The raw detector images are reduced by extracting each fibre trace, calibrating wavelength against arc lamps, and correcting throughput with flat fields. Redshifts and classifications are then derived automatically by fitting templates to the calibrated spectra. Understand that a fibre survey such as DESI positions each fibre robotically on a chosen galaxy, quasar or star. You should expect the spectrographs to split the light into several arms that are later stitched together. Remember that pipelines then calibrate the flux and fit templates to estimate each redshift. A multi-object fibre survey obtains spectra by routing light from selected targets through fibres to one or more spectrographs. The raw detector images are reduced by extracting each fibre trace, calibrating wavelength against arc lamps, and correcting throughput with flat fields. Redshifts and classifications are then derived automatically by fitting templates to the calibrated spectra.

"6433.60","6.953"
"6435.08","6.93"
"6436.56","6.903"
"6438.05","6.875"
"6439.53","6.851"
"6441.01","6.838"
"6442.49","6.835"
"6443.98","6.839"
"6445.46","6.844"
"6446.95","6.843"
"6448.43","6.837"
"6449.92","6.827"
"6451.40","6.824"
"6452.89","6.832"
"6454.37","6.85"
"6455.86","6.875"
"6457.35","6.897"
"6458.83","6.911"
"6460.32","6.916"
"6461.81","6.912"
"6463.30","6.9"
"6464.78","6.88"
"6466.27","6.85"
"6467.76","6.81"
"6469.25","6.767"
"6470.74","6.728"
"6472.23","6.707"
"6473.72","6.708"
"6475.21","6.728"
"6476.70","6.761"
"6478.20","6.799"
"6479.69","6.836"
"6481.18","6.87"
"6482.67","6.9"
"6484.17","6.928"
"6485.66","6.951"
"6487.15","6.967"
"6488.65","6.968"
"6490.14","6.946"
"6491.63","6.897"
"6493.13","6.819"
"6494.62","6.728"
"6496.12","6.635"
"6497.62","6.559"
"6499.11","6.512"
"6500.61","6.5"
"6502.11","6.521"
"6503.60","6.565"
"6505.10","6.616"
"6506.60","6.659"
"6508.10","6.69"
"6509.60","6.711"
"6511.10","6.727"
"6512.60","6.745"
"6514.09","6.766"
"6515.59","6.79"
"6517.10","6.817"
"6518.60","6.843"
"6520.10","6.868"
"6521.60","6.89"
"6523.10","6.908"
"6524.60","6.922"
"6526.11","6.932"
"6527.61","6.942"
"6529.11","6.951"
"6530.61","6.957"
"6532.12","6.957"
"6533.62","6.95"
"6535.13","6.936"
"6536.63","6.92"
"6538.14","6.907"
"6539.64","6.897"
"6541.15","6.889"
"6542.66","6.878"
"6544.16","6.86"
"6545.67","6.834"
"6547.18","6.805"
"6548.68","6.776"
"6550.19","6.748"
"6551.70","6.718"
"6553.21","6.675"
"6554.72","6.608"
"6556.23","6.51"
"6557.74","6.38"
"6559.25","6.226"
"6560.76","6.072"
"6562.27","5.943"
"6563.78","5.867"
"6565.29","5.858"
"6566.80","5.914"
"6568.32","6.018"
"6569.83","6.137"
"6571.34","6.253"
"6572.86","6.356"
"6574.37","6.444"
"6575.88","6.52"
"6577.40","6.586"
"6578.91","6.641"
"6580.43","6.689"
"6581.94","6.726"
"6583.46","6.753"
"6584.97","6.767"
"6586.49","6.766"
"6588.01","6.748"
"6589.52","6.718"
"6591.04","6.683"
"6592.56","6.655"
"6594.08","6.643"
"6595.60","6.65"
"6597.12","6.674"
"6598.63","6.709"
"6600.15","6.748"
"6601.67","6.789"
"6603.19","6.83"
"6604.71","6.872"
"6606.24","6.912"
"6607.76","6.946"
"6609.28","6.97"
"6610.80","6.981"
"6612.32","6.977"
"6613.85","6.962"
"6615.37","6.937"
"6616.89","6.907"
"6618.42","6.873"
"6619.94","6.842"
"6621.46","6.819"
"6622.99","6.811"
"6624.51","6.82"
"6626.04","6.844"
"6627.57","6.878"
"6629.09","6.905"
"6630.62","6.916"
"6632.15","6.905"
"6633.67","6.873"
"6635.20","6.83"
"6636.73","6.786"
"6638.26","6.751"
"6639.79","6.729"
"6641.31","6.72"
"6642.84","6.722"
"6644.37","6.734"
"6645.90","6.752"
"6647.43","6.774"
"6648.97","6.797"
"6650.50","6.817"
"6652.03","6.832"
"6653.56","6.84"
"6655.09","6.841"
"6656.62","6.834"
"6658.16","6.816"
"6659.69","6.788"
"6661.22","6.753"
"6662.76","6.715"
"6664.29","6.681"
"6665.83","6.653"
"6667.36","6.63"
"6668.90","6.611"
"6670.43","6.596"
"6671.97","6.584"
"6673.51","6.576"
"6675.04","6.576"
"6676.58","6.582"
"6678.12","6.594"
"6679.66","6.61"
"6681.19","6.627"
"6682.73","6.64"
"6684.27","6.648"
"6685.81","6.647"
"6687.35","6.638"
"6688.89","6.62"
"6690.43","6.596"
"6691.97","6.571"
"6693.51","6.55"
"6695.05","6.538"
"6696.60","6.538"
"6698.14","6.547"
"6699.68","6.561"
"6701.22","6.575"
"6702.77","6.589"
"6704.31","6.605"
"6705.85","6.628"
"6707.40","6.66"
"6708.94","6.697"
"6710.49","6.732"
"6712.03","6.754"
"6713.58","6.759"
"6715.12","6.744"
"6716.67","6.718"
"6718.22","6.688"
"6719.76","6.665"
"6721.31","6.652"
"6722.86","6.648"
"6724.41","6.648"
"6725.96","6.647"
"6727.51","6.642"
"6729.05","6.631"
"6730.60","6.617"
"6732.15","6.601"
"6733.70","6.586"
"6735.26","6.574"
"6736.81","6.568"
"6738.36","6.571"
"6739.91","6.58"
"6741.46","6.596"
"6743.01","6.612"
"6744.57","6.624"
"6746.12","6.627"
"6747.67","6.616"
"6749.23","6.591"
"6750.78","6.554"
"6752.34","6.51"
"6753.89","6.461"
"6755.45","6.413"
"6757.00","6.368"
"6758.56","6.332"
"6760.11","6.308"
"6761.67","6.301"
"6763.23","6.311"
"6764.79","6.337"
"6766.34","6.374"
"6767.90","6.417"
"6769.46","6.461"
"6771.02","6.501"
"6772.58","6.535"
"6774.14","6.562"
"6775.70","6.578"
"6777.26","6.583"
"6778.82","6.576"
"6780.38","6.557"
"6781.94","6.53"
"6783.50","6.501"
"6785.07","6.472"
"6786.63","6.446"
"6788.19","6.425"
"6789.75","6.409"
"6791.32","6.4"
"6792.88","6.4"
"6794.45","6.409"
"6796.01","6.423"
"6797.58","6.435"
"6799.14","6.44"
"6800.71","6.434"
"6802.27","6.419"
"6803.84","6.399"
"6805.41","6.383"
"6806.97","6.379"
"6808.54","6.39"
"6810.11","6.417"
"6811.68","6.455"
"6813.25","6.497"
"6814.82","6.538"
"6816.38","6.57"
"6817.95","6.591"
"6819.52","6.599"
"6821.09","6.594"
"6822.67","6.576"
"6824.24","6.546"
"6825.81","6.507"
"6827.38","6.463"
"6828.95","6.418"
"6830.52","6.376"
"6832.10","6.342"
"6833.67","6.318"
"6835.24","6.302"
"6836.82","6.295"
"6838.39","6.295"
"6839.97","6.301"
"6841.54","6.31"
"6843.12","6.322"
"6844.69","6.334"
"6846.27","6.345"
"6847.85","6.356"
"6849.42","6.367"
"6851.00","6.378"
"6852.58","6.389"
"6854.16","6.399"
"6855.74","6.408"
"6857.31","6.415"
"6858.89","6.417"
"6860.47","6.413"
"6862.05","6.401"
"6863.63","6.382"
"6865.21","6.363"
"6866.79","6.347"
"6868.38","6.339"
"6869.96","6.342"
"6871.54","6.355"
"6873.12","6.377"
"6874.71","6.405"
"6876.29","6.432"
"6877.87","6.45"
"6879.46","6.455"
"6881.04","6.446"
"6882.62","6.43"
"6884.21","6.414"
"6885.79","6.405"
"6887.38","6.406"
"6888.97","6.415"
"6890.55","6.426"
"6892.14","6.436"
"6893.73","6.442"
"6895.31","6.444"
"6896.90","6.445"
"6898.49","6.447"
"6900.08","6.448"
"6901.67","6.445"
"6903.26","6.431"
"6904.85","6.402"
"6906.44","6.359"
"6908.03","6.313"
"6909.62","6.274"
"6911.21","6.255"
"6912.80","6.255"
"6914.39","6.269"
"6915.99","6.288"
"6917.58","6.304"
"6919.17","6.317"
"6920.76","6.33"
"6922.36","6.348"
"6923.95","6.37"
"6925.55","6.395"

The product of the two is 6.64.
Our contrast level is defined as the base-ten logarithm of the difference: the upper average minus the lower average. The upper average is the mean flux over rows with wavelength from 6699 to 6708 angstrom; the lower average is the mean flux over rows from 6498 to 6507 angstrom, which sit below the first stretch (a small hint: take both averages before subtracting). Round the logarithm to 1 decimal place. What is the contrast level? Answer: -1.4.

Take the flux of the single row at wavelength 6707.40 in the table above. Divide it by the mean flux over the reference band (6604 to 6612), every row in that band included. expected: 0.960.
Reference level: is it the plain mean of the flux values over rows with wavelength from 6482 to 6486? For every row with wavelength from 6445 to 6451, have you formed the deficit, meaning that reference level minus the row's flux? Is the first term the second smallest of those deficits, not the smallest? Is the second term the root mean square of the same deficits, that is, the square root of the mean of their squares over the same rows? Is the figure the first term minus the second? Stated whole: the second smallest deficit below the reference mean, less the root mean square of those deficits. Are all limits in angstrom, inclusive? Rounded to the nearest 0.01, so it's -0.01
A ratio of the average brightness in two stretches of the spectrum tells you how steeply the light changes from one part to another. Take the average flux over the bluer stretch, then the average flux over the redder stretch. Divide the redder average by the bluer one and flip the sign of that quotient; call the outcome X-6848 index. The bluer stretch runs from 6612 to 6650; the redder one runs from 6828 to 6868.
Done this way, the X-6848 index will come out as -0.931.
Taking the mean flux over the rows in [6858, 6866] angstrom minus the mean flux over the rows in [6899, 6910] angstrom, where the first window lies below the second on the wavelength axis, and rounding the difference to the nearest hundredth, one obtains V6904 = 0.01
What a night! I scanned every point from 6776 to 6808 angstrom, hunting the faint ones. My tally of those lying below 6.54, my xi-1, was 17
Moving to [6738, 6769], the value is 11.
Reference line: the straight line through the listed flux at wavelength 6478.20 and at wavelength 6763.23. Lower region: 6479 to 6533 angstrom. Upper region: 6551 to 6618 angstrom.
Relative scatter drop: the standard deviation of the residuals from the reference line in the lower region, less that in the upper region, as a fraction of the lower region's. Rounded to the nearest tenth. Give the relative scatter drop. -1.3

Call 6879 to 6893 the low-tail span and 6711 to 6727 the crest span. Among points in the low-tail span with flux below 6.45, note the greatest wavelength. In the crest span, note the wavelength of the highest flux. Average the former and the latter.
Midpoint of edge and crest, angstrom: 6802.9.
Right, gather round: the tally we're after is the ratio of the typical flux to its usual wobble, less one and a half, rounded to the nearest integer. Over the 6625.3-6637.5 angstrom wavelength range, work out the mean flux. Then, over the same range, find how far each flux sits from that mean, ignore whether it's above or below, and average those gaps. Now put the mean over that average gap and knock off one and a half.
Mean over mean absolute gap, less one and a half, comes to 193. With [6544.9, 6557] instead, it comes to 79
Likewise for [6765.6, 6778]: 101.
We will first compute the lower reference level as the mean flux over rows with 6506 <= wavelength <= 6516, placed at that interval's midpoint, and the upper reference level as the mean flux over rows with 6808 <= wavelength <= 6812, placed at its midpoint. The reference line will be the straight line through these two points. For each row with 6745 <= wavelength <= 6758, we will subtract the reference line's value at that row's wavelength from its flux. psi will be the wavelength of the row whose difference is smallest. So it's 6757.00 angstrom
